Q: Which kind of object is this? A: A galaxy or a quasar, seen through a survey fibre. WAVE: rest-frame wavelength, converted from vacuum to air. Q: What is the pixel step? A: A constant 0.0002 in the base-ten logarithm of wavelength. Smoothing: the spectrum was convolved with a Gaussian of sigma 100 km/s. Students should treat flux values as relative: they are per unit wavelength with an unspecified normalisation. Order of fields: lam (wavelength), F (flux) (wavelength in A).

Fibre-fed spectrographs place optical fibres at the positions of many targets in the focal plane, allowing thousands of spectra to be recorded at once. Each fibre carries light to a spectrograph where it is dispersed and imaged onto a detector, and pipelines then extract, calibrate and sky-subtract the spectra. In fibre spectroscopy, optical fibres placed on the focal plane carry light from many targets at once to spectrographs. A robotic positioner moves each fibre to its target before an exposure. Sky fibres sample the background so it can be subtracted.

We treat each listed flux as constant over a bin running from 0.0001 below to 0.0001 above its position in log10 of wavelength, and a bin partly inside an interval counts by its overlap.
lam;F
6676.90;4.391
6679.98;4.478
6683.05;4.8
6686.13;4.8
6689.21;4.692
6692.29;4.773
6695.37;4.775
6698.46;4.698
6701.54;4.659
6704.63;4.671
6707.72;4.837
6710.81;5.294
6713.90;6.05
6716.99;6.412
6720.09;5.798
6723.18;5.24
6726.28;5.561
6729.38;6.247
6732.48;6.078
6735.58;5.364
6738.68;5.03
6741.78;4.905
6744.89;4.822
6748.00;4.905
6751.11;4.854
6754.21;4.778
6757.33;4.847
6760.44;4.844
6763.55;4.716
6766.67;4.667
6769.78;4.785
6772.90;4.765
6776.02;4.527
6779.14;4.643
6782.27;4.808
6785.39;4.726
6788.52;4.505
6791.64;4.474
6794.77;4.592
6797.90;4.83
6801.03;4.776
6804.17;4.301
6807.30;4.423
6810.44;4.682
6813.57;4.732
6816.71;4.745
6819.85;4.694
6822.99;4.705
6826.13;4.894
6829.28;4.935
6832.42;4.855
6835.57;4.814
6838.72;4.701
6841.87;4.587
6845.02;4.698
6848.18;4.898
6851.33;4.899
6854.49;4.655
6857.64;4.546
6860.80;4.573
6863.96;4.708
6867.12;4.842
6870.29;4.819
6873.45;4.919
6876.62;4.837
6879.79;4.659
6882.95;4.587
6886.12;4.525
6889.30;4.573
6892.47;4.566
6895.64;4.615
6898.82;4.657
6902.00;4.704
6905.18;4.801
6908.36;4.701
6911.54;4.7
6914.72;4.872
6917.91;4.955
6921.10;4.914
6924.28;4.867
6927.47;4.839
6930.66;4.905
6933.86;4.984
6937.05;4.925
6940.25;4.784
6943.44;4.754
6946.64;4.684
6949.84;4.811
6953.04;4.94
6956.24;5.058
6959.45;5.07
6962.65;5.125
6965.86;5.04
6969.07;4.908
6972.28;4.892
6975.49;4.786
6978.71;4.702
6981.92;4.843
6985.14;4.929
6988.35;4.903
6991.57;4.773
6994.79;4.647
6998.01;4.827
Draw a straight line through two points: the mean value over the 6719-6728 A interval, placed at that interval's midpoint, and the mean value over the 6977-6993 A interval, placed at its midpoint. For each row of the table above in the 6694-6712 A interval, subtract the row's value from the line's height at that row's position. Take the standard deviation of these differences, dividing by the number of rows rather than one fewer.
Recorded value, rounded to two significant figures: 0.23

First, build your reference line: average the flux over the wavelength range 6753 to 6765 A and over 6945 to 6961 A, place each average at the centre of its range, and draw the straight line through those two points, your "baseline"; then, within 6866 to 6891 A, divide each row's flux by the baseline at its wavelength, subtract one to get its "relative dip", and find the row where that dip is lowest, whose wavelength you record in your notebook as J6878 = 6886.12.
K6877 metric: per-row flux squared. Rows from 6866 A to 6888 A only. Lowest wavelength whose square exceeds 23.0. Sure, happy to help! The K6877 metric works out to 6867.12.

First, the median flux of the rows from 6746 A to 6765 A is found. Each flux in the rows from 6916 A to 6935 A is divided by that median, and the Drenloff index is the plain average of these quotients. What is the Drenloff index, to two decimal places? 1.01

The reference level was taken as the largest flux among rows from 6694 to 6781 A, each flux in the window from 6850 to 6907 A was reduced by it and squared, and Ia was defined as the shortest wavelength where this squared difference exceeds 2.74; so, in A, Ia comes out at 6854.49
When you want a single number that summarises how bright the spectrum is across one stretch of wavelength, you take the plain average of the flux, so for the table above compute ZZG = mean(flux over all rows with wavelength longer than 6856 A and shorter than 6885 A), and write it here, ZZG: 4.72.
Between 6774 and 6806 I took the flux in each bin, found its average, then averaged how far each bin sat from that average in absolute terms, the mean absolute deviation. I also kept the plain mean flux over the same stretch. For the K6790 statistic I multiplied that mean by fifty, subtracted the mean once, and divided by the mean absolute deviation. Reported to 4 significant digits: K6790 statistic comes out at 1635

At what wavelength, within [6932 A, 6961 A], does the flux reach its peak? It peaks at 6959.45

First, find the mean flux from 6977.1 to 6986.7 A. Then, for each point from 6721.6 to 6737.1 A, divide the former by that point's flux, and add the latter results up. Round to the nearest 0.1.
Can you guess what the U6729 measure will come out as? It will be 4.3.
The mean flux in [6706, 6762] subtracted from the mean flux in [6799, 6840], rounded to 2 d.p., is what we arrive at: -0.61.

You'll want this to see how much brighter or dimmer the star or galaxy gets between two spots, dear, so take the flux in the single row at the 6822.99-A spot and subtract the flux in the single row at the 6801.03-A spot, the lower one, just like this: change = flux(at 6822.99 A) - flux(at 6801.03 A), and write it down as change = -0.07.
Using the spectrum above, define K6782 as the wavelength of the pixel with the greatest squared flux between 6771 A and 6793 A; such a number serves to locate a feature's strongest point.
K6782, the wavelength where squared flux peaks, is 6782.27 A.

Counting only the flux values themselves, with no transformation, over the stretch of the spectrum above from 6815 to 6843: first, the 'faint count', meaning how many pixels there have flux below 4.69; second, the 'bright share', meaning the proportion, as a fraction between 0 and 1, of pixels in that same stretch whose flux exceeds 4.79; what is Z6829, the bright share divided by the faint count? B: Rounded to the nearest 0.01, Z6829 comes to 0.44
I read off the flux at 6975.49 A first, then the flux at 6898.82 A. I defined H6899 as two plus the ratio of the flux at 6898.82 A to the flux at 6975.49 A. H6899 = 2.97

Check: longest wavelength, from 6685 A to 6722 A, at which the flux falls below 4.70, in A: 6704.63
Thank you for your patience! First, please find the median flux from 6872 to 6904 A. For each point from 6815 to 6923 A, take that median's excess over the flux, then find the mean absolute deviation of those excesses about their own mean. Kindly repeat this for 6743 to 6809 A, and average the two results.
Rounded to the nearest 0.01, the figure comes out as 0.12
